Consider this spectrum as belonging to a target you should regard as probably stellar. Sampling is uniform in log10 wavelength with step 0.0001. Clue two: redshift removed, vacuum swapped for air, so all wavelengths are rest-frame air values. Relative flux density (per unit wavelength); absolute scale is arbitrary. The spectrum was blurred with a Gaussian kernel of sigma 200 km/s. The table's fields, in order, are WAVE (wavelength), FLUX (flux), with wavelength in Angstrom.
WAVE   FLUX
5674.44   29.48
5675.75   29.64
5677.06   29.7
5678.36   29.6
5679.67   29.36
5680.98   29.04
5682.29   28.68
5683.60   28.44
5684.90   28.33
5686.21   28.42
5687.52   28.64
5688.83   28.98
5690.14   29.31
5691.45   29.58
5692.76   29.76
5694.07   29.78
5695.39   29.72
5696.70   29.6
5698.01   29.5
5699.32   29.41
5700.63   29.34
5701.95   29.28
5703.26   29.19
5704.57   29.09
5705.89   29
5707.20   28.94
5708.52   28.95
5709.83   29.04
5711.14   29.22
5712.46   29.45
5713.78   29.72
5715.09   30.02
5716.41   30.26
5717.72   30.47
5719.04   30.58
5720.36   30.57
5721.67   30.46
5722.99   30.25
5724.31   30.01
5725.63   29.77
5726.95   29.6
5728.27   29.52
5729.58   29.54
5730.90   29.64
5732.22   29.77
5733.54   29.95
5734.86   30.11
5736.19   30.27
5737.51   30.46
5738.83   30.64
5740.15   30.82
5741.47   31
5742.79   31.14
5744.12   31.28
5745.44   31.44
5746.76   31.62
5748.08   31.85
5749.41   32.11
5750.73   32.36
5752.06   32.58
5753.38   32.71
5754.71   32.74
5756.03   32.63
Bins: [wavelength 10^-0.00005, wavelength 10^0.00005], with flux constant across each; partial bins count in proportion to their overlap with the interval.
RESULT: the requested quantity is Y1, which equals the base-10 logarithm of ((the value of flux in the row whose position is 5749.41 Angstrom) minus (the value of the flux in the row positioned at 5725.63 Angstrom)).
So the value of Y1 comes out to 0.4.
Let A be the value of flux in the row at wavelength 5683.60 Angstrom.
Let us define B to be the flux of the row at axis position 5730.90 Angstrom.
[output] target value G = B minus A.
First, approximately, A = 28.44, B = 29.64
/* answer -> 1.2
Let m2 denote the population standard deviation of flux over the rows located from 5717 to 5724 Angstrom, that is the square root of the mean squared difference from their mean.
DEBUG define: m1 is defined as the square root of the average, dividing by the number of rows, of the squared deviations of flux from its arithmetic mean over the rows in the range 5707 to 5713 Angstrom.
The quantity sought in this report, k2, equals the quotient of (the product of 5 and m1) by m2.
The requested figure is 8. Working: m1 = 0.19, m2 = 0.12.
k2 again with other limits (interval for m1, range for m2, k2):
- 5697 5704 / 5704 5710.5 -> 9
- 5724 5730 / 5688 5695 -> 3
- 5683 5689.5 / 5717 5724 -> 10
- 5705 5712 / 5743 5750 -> 2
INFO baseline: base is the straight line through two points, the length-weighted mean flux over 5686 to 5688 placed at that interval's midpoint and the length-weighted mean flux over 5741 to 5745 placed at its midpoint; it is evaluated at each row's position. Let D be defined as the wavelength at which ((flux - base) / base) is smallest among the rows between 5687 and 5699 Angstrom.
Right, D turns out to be 5687.52 Angstrom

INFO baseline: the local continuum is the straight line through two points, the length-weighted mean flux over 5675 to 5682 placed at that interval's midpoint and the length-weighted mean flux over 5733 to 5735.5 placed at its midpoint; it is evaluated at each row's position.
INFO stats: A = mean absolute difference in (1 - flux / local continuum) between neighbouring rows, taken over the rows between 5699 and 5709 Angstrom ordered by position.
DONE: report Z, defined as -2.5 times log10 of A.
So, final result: 6.42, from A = 0.0027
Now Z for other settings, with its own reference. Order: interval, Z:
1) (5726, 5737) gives 6.11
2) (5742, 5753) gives 5.50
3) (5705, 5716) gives 5.72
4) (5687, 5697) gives 5.52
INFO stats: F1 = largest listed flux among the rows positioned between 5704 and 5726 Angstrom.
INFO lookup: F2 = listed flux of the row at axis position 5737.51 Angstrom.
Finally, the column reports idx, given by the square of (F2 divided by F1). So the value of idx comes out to 0.99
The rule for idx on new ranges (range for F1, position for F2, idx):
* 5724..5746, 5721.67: 0.94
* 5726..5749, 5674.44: 0.86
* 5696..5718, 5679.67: 0.93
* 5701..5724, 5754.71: 1.15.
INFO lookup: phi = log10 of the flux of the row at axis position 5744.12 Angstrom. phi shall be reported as 1.50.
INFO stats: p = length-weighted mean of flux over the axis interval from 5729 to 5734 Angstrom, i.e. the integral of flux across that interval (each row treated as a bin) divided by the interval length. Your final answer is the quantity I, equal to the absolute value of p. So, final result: 29.7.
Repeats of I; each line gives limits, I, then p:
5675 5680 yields 29.6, 29.6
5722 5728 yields 29.9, 29.9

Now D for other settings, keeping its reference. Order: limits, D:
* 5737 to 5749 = 5737.51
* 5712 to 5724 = 5712.46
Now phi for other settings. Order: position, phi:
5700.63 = 1.47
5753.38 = 1.51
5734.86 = 1.48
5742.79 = 1.49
